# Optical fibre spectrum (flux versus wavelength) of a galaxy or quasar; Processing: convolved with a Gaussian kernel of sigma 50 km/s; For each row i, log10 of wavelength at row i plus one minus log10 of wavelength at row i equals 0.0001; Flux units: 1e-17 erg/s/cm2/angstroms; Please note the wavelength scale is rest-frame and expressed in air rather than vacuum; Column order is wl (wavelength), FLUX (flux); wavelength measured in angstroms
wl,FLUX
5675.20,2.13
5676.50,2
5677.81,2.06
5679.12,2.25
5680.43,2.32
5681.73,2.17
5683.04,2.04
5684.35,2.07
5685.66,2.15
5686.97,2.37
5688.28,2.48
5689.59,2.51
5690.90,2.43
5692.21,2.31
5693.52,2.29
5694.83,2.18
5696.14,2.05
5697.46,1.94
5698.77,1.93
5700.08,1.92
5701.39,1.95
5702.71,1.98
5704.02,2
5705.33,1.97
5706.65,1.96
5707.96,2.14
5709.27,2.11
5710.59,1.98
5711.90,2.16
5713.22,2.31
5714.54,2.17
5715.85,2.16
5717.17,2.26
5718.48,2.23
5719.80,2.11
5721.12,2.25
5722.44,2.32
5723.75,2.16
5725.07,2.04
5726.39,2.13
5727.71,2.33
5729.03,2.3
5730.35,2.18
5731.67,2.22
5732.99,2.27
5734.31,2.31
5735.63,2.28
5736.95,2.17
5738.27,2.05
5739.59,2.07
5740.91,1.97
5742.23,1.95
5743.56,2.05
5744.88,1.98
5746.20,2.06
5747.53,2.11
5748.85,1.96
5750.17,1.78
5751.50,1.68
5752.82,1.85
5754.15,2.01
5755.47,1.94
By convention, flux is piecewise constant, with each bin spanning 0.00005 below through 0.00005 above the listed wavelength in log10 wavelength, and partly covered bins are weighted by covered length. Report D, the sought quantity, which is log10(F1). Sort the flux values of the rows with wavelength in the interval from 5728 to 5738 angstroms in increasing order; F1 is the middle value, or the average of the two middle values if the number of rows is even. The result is 0.356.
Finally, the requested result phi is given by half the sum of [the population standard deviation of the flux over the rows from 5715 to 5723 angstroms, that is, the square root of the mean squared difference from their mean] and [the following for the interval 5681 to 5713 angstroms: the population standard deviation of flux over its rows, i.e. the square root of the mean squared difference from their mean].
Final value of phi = 0.124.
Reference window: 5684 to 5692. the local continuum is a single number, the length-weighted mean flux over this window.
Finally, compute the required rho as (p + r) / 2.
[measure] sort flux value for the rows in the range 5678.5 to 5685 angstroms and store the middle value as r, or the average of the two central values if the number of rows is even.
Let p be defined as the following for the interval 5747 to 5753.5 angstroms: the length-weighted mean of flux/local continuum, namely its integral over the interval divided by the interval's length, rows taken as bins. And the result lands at 1.48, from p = 0.799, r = 2.17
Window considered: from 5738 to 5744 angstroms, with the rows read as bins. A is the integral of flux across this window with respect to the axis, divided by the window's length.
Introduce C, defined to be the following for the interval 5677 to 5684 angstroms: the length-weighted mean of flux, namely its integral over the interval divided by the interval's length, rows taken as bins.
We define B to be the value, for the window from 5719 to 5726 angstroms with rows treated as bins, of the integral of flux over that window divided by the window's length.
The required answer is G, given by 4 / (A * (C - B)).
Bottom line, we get -136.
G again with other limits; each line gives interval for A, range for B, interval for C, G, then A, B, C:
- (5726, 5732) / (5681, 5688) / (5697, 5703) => -8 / 2.24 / 2.18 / 1.942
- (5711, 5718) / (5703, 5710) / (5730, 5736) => 8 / 2.21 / 2.03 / 2.254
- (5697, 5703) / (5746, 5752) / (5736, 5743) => 15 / 1.94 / 1.91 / 2.052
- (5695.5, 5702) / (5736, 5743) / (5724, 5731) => 15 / 1.96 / 2.05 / 2.192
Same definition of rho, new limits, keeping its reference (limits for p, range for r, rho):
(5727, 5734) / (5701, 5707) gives 1.47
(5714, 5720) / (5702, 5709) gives 1.46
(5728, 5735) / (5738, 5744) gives 1.51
